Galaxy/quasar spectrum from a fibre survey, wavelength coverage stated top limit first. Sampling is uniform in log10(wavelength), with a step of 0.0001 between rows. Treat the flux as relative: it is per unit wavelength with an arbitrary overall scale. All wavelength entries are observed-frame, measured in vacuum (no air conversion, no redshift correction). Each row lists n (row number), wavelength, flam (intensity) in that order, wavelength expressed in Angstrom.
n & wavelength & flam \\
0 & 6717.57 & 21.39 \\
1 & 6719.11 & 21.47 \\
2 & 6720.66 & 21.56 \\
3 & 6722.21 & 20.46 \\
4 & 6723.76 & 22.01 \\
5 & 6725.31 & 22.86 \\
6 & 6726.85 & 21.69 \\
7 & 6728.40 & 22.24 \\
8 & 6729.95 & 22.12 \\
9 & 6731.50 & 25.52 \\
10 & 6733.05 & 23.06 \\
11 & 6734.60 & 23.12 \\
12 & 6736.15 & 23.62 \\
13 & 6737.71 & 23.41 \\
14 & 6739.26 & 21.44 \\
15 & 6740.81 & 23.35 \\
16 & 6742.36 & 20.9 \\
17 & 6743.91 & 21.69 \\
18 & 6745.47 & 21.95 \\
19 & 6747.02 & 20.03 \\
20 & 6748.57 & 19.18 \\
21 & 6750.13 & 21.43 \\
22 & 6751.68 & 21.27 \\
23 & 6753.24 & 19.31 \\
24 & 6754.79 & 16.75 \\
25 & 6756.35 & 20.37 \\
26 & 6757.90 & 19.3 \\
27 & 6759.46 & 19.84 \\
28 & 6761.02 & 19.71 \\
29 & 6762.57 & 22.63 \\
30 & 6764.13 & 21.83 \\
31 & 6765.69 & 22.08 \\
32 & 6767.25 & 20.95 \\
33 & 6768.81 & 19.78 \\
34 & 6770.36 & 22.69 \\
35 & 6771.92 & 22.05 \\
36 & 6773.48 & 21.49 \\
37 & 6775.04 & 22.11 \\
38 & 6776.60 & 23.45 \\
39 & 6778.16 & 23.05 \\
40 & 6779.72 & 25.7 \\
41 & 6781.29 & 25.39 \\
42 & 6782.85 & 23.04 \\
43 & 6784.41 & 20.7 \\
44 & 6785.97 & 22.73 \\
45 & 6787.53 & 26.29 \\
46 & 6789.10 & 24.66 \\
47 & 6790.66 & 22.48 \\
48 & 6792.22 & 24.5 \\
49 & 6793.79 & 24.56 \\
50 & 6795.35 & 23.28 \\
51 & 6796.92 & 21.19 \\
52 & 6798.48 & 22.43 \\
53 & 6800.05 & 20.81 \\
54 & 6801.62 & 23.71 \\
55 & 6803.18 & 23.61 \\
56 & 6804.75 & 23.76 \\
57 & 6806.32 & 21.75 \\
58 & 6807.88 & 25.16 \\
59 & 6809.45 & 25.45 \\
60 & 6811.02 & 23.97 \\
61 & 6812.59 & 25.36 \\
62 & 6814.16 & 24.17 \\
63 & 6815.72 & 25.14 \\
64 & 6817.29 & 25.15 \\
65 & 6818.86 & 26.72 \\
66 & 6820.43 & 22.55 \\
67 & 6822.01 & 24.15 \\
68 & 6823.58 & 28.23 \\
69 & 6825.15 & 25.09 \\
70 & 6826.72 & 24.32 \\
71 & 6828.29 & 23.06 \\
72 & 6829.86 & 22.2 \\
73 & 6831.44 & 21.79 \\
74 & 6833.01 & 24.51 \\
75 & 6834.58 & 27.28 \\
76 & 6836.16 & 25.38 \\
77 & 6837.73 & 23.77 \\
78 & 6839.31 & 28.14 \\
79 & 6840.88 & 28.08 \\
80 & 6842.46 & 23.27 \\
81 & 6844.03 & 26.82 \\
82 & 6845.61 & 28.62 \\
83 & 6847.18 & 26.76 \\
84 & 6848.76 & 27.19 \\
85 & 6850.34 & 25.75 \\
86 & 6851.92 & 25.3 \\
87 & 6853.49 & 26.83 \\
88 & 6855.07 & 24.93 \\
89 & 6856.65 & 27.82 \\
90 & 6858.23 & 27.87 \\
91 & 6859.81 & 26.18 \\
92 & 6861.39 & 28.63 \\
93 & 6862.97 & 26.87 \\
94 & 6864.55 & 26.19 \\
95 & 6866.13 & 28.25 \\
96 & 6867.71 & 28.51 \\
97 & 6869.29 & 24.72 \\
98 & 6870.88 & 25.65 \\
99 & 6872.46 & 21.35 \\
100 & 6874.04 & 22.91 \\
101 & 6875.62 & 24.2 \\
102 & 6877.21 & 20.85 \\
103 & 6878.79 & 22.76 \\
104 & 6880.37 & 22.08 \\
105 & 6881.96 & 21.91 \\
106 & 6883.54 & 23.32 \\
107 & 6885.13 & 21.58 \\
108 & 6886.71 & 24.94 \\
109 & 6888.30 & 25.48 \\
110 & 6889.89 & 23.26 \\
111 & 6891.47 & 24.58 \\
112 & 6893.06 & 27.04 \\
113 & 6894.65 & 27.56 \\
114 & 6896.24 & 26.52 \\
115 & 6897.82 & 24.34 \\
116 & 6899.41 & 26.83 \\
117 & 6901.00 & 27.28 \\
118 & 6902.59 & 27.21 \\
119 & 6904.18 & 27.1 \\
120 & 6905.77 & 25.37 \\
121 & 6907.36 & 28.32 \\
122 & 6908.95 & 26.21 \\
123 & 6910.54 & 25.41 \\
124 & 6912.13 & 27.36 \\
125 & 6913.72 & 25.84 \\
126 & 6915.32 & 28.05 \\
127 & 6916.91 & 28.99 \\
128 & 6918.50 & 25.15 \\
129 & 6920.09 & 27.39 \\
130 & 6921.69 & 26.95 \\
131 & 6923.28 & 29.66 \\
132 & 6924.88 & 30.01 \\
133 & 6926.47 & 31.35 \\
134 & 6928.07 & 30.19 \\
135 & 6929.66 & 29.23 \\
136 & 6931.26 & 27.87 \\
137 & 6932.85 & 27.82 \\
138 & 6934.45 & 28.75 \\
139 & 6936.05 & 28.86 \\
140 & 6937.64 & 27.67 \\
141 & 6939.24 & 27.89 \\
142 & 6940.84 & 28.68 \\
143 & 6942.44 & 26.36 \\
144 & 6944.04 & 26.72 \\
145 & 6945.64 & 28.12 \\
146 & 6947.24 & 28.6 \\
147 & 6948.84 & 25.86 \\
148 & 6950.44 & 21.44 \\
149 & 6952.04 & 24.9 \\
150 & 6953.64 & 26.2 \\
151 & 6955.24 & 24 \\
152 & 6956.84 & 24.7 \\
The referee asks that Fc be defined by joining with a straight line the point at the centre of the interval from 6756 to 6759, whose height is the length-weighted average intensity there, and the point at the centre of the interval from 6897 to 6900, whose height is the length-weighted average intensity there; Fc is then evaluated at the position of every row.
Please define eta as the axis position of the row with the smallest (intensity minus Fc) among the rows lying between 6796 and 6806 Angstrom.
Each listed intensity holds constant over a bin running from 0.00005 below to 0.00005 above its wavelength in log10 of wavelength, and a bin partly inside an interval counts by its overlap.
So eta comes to 6800.05 Angstrom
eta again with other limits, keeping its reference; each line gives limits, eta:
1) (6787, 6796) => 6790.66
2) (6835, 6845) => 6842.46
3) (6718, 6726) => 6722.21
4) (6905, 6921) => 6918.50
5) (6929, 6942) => 6937.64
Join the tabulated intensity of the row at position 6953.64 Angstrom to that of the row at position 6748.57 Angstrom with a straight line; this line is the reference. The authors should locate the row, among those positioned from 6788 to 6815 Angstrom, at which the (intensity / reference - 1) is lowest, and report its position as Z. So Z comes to 6800.05 Angstrom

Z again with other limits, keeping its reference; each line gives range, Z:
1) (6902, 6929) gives 6918.50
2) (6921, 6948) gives 6942.44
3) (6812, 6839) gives 6831.44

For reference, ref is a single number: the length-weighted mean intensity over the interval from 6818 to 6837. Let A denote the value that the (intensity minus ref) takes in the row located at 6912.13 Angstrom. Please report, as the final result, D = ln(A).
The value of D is 1.0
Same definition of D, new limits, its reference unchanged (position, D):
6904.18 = 0.9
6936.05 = 1.4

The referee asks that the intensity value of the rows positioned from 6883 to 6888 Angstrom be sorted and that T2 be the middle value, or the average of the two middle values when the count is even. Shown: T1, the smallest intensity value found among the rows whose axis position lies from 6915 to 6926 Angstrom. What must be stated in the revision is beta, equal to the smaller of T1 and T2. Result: 23.3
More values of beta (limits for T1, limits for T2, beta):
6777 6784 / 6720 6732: 22.1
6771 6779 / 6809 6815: 21.5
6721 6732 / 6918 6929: 20.5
